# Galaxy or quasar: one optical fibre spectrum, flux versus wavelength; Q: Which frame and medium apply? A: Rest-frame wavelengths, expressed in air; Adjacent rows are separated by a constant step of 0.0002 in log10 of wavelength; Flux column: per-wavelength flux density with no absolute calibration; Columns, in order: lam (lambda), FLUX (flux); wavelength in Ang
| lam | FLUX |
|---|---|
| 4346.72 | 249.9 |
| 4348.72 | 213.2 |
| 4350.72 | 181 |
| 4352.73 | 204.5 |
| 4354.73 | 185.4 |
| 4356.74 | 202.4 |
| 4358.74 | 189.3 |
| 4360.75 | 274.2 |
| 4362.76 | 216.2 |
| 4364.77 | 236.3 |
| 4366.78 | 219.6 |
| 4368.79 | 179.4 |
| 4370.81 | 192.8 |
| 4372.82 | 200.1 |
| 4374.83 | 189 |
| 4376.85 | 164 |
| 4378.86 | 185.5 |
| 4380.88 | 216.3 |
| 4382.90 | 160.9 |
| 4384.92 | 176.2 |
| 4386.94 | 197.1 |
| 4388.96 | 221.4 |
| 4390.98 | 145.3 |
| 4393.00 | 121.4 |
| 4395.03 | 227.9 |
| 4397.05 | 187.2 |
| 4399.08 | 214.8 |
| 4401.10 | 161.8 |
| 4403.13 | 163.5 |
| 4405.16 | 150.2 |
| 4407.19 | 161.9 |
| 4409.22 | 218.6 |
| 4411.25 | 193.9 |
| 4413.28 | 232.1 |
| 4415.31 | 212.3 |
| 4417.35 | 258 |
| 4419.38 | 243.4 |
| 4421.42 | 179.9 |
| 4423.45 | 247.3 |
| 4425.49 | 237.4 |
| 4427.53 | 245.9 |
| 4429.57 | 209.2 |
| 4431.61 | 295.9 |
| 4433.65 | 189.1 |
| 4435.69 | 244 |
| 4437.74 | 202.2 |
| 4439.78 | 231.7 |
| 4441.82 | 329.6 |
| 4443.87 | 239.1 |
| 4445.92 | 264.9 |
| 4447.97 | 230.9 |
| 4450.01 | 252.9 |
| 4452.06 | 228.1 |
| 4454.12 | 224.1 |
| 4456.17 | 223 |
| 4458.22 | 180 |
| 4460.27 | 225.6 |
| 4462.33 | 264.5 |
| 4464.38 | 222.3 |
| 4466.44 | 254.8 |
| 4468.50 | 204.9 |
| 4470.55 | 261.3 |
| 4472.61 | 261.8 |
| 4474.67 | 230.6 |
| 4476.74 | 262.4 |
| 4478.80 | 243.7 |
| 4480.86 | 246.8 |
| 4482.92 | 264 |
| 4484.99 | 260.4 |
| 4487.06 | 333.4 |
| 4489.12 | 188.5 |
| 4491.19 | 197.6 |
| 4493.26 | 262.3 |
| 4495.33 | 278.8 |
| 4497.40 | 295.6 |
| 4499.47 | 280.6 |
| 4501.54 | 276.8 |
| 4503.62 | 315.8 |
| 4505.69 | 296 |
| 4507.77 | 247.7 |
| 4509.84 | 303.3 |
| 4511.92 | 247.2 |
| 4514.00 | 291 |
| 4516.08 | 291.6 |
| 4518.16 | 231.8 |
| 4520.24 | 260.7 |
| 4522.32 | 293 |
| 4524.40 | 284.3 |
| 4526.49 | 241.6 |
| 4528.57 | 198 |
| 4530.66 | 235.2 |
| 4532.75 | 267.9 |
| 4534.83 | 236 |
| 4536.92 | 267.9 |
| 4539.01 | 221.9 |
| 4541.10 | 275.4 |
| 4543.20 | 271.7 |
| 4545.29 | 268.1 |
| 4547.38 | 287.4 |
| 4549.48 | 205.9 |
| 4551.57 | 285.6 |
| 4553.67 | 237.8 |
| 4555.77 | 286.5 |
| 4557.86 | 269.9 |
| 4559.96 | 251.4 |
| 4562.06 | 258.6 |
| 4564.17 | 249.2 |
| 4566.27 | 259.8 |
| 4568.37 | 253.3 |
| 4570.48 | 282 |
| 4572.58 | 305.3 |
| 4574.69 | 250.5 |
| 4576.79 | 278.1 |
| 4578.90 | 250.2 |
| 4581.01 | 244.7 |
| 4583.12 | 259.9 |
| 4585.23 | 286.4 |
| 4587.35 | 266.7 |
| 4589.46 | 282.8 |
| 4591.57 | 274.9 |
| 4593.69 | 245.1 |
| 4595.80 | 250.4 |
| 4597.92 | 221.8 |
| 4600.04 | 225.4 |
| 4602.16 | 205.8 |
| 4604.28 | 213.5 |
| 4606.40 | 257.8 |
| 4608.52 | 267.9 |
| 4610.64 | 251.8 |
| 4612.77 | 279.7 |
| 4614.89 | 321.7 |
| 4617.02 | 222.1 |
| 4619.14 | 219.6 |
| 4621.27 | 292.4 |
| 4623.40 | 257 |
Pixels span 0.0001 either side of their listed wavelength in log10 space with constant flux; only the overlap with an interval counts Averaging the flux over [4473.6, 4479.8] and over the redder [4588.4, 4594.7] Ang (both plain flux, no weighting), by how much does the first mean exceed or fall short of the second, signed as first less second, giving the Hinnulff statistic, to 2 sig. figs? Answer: -22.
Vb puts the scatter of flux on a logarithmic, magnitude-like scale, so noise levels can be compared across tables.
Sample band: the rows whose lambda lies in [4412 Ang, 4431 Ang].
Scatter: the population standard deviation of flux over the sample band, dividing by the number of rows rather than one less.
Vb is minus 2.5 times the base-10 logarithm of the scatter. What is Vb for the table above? -3.41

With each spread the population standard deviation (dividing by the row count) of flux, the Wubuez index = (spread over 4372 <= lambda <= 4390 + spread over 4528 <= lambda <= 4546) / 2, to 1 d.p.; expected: 22.8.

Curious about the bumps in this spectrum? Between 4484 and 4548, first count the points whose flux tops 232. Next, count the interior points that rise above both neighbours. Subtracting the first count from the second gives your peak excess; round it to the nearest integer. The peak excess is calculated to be -17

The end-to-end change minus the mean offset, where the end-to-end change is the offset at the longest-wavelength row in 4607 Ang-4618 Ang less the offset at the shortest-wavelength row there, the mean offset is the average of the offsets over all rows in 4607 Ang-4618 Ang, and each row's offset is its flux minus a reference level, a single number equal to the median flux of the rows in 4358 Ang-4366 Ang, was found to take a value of -88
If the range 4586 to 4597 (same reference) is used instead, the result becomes -54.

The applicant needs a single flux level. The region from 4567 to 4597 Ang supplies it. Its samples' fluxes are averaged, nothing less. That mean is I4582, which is 266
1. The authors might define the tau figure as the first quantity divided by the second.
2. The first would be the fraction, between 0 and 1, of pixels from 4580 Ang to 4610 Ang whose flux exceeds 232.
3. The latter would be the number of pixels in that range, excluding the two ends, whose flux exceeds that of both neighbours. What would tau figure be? 0.18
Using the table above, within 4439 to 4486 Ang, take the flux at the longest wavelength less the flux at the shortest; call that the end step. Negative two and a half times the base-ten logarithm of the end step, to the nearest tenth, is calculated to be -3.6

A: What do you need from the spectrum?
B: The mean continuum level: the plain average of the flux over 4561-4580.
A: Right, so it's 265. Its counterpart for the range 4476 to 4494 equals 251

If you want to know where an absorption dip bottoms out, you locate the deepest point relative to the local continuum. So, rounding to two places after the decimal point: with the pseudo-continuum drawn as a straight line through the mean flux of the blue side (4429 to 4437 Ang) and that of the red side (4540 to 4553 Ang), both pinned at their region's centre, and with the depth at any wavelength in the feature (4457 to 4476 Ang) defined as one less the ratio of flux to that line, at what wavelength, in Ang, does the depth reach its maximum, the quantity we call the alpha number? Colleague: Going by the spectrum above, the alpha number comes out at 4458.22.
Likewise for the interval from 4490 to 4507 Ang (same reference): 4491.19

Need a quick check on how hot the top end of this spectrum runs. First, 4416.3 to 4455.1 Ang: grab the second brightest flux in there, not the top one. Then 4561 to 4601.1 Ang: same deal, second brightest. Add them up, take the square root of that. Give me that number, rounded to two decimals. 24.13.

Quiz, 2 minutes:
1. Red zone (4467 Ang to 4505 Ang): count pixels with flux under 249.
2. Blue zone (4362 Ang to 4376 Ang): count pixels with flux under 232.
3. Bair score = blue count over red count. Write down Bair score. 1.0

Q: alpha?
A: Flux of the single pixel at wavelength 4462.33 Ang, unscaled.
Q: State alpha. 264.5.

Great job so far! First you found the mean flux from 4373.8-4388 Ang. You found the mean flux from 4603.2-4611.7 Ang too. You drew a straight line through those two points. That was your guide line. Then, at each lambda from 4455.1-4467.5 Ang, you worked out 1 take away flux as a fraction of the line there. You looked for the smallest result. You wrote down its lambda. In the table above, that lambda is 4462.33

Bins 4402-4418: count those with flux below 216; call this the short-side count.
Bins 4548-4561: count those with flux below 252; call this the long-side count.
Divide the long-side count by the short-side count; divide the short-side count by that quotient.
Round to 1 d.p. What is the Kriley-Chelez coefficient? 8.3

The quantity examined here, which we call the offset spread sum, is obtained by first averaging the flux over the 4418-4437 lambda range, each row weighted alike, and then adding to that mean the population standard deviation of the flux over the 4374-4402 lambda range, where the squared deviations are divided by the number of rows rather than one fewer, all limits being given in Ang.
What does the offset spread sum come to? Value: 262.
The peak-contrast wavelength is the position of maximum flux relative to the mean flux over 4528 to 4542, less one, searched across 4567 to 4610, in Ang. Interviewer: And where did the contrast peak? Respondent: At 4572.58 Ang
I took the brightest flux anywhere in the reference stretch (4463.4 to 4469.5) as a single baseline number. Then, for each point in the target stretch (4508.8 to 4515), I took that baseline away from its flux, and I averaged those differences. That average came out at 26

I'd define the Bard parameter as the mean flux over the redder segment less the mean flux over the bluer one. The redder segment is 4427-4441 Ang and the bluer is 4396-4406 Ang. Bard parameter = 56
